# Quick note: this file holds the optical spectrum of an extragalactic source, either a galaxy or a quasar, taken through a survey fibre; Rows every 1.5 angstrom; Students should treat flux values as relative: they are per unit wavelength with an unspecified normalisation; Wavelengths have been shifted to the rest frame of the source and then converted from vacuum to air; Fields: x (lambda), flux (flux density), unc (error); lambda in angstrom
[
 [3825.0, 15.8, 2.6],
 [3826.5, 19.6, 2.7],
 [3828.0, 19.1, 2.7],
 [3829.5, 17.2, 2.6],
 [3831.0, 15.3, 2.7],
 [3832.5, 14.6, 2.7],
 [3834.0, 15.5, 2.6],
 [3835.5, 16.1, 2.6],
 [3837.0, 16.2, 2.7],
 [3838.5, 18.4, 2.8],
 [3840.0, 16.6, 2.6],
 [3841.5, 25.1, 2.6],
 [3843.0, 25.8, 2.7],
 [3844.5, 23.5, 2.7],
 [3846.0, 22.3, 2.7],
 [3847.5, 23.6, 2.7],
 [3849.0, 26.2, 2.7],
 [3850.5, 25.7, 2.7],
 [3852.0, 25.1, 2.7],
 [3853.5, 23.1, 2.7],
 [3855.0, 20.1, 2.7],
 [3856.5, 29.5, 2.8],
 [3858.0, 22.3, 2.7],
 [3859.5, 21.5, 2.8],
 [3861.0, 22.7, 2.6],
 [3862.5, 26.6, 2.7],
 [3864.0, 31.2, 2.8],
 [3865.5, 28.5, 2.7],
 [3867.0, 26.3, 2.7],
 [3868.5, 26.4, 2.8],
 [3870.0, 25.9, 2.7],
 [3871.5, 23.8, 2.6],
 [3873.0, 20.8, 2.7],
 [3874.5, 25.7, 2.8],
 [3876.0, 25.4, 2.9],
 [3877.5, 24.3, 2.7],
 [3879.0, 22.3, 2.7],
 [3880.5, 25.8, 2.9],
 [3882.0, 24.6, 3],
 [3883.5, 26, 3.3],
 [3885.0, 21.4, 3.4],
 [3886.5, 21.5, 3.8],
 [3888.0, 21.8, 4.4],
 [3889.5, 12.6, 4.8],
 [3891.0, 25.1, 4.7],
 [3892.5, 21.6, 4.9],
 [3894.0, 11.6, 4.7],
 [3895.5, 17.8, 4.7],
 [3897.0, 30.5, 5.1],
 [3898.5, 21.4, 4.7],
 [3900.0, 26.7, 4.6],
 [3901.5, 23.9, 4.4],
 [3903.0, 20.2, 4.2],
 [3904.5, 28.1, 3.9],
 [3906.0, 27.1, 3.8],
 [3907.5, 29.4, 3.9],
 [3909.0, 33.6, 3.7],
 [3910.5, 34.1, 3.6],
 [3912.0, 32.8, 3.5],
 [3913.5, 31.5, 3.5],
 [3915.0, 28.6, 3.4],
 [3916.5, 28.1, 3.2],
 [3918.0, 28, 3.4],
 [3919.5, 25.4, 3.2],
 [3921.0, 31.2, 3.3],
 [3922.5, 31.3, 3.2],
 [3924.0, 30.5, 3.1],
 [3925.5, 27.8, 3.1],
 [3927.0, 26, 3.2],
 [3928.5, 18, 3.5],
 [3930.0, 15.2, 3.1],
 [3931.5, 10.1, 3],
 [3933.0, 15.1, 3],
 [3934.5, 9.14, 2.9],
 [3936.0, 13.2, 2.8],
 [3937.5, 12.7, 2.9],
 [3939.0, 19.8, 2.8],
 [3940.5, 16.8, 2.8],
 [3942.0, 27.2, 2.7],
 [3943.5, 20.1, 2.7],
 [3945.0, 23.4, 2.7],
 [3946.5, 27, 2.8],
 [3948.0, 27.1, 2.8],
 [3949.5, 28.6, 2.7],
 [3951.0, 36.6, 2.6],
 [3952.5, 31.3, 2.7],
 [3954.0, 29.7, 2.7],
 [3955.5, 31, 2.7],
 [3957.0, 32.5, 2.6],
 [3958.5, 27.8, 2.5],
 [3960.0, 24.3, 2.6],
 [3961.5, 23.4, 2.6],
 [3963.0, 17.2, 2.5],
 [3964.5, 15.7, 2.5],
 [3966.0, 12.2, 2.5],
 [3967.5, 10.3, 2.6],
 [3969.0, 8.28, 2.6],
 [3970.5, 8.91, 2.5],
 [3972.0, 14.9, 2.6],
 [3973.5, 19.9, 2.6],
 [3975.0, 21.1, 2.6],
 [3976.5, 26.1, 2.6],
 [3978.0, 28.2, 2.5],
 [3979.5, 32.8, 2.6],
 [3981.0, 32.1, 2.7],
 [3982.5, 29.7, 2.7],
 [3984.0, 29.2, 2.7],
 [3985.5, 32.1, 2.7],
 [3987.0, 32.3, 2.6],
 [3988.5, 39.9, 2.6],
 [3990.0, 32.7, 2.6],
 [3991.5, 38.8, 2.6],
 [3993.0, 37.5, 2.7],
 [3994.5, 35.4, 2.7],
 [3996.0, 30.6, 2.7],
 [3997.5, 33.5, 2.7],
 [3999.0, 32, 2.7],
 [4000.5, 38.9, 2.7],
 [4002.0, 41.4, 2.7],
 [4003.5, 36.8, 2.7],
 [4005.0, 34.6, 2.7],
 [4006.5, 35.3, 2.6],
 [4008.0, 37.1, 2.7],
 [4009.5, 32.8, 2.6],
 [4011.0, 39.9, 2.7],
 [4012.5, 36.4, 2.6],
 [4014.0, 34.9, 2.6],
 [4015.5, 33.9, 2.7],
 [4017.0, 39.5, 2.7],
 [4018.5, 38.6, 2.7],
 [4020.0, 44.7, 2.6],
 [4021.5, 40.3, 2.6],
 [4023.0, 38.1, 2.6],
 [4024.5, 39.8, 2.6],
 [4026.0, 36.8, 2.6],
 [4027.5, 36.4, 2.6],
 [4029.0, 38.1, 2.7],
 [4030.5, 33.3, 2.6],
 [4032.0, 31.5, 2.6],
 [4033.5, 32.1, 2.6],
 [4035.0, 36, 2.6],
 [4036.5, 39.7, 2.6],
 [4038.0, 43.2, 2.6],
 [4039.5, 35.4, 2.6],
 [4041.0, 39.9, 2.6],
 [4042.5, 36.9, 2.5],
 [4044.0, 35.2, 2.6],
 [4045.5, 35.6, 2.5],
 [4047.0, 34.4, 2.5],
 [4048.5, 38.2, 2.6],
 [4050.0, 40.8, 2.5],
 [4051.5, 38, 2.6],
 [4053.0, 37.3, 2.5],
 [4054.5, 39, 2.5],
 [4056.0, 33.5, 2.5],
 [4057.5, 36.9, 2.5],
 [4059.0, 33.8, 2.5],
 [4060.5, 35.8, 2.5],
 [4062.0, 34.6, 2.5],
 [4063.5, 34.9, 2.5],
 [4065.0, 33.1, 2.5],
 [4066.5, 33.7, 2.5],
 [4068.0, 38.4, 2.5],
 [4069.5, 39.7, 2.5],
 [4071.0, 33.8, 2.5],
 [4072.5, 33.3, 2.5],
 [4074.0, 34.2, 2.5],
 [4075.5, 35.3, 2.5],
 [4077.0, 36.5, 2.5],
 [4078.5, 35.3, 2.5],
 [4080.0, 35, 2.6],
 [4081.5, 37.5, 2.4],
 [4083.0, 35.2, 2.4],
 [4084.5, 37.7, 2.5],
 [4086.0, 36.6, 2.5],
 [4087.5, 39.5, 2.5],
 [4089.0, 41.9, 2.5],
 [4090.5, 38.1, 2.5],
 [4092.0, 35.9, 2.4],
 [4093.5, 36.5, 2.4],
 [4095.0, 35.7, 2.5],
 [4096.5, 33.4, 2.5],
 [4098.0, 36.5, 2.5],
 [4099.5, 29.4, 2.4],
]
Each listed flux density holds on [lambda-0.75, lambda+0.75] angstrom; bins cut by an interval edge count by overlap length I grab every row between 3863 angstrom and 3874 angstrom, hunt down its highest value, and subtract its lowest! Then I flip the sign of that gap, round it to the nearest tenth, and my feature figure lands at -10.4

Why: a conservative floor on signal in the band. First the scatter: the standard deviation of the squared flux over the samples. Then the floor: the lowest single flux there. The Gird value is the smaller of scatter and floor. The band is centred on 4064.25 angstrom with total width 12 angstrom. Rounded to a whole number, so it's 33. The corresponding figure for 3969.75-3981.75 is 9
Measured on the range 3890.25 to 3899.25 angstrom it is 12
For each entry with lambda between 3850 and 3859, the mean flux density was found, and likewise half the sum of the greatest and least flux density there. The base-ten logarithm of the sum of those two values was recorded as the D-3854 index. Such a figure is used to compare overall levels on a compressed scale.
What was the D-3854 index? 1.69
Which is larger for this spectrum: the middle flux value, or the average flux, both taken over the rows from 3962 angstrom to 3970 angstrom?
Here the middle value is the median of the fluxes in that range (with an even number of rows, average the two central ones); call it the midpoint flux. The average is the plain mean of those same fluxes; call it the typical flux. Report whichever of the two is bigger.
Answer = 13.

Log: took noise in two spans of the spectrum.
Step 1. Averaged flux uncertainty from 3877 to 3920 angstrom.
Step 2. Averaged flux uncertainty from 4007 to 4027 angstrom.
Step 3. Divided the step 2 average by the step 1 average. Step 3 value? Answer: 0.68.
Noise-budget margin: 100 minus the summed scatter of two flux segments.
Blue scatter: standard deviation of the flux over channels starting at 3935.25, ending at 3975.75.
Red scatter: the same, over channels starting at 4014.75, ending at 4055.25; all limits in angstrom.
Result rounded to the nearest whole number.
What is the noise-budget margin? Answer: 89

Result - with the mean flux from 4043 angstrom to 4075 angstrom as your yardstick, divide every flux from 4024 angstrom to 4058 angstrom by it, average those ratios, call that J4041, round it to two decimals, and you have 1.03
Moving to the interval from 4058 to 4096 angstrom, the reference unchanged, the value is 1.00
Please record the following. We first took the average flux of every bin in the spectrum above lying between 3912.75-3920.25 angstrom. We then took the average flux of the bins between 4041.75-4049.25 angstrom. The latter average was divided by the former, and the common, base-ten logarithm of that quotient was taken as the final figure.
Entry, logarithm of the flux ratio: 0.10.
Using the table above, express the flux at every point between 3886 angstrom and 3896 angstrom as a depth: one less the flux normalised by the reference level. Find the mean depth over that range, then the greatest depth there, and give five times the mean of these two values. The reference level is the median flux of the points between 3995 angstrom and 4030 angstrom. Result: 2.93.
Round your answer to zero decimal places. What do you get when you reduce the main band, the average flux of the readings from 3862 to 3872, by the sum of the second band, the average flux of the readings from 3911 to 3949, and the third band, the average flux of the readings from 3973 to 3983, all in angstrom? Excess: -23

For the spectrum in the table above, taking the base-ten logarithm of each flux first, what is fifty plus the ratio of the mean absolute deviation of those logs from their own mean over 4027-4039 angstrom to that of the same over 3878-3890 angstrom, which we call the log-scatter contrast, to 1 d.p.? 50.6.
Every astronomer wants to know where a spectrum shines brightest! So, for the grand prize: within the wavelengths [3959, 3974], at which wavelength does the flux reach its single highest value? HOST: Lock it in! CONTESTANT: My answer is 3960.0 angstrom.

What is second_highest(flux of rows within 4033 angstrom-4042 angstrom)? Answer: 39.9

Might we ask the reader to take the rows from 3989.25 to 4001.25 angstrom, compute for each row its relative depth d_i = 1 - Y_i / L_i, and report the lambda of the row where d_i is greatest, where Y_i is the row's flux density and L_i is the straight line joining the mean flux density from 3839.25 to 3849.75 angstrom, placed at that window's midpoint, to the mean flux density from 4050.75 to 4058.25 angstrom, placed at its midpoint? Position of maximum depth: 3996.0 angstrom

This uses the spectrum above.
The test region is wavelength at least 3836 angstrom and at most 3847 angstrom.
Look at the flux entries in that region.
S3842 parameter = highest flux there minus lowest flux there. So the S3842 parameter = 10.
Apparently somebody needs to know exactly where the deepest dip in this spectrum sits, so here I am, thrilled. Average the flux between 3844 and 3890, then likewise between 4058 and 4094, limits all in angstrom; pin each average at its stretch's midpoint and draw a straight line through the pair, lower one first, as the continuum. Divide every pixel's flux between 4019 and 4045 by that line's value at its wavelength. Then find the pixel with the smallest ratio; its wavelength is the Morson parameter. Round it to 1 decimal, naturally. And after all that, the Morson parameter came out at 4032.0 angstrom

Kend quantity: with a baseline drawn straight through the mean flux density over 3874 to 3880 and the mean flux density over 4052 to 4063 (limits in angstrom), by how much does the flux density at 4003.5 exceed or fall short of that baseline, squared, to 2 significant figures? 19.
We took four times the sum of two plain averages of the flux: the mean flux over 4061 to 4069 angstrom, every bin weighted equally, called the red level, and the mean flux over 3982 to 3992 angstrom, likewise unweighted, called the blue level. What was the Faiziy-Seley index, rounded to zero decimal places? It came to 274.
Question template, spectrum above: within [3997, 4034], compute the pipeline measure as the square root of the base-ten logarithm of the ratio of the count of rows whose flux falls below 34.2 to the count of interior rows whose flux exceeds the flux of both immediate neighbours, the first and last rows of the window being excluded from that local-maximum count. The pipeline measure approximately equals 0.00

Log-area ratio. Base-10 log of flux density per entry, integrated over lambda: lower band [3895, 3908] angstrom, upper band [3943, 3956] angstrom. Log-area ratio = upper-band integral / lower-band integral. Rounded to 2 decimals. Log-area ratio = 1.04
